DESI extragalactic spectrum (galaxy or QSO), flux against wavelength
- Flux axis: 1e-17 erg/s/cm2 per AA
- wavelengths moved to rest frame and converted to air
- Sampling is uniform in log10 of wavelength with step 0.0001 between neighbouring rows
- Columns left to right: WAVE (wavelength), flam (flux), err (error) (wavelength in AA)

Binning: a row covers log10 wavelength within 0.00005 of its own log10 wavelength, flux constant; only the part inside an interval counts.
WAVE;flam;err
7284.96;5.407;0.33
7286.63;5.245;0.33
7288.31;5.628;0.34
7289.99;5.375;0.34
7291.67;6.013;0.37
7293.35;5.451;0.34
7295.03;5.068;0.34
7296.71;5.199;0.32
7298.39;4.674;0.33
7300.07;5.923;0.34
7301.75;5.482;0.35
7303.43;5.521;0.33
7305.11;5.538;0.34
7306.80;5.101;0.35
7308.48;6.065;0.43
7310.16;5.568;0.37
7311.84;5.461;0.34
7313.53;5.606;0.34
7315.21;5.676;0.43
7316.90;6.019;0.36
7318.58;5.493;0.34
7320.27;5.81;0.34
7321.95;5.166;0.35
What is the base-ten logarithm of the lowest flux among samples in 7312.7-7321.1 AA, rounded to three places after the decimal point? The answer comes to 0.740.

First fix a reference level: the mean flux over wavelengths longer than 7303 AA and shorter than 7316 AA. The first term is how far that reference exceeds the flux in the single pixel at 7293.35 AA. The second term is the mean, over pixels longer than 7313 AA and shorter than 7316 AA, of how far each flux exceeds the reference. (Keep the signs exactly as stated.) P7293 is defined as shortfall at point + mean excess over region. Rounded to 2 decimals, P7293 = 0.19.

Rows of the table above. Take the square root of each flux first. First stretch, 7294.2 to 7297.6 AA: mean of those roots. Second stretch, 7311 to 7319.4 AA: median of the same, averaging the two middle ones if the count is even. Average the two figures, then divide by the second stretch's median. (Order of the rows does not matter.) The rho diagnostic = 0.978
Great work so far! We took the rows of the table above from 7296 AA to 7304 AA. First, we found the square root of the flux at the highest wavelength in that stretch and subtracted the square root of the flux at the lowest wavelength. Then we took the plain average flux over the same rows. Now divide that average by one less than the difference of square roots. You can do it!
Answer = -5.8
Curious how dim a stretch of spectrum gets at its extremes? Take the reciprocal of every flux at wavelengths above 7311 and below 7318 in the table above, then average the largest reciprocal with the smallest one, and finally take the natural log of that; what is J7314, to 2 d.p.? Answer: -1.75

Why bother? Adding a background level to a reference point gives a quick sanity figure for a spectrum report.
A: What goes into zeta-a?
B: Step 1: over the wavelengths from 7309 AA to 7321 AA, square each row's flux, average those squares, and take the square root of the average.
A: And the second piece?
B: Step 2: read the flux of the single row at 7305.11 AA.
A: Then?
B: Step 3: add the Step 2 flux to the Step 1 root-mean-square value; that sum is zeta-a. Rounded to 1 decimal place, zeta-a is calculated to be 11.2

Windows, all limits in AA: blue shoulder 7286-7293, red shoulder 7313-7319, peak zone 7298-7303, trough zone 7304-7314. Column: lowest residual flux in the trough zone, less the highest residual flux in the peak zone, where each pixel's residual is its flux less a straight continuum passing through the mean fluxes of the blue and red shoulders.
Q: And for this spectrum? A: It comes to -0.86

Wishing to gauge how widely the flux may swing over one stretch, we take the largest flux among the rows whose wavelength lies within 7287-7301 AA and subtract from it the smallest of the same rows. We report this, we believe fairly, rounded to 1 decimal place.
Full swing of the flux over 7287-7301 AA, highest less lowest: 1.3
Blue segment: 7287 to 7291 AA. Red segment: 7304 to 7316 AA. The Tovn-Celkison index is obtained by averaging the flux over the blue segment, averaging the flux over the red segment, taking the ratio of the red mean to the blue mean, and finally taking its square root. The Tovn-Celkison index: 1.01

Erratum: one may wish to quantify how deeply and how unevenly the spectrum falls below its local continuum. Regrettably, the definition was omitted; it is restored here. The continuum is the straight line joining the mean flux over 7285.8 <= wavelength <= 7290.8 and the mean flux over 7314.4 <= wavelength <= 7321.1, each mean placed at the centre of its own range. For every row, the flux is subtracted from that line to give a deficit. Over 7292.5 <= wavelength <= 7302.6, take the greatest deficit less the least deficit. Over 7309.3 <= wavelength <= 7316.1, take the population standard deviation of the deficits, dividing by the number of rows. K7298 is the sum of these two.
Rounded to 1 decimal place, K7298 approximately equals 1.3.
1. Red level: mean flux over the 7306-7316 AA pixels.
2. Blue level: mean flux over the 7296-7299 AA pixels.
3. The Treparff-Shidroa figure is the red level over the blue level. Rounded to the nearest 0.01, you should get 1.13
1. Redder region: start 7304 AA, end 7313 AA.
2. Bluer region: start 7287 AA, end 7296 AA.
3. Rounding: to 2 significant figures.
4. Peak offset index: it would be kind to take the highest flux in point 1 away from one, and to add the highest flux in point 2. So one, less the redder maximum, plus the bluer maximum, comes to 0.95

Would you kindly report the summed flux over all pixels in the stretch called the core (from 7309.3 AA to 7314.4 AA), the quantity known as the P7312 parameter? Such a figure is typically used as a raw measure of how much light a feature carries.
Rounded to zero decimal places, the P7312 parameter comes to 17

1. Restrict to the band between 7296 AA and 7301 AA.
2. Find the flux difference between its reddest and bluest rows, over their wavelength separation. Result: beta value 0.22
